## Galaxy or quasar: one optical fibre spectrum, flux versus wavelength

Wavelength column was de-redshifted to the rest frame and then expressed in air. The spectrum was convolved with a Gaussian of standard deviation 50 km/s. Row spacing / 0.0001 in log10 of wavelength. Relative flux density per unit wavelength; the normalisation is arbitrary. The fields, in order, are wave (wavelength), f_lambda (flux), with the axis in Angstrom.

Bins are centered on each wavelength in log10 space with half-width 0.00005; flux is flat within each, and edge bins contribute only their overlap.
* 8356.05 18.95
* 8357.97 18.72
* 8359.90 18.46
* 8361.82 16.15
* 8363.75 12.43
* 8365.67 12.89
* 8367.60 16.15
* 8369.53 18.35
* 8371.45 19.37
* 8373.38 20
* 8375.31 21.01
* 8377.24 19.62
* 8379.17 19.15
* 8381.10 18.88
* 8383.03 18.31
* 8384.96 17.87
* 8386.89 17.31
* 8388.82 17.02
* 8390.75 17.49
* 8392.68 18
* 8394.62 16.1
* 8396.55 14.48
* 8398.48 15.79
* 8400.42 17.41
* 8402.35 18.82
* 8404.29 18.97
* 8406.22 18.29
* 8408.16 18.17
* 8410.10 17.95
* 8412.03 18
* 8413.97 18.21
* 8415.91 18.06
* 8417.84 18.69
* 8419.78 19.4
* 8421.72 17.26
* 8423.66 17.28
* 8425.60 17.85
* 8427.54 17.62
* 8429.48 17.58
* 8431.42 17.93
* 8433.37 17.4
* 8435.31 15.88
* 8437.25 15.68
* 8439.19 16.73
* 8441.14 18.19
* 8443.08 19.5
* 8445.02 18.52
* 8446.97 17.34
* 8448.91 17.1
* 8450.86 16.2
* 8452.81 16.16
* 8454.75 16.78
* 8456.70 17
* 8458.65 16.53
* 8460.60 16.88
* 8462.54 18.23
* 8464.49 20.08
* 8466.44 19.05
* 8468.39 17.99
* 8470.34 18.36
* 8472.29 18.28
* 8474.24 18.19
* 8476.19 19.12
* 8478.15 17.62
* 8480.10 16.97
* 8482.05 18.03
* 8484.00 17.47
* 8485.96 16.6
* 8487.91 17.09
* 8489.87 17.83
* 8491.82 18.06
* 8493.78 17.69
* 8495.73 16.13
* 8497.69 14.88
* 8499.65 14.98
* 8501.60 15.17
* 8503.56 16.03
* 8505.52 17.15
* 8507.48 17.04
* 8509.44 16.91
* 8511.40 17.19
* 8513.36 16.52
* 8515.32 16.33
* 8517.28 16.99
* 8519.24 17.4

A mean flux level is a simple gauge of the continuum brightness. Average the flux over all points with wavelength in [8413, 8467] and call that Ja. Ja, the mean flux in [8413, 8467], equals 17.6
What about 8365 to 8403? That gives 17.7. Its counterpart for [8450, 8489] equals 17.6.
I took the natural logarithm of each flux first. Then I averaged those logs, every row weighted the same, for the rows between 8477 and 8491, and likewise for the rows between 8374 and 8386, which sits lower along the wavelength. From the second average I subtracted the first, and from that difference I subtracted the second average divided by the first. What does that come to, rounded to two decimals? -0.94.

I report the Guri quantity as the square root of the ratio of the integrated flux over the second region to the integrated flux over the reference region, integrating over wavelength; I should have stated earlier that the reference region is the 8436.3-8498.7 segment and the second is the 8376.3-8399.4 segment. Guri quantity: 0.6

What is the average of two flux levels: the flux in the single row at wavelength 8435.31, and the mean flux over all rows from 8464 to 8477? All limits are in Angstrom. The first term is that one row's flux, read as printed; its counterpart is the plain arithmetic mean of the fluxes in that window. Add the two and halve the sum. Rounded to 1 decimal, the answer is 17.3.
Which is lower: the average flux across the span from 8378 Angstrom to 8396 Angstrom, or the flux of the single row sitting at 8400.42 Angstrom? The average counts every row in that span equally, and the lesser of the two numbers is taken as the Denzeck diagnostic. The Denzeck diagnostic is 17.4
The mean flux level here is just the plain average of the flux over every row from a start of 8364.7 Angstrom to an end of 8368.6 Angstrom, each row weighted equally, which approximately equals 14.5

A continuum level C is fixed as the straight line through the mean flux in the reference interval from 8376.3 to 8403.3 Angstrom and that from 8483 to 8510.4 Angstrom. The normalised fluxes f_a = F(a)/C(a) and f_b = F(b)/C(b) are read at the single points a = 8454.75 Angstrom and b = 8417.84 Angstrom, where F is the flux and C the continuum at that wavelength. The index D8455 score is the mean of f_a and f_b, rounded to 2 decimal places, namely 1.03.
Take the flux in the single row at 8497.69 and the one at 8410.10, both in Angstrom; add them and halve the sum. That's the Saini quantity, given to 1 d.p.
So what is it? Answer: 16.4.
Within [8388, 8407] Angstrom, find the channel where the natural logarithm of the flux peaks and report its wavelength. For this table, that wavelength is 8404.29 Angstrom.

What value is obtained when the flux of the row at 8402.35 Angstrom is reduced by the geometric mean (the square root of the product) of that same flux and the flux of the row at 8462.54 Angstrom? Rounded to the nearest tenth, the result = 0.3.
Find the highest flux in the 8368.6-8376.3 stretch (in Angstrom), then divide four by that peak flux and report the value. 0.190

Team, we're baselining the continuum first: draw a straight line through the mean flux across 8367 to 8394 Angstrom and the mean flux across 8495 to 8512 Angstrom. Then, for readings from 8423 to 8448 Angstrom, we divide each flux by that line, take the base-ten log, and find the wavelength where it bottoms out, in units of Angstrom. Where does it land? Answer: 8437.25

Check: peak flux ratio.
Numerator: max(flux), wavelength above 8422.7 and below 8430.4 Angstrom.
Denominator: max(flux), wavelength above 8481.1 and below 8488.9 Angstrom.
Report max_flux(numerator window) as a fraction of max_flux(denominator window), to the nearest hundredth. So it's 0.99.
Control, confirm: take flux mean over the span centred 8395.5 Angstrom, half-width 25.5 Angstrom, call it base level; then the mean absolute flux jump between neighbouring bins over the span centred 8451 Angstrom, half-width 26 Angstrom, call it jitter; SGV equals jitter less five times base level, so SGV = -90.1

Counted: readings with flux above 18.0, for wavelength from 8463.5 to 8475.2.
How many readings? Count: 5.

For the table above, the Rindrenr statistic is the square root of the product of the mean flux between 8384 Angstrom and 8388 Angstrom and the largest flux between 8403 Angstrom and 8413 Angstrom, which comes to 18.3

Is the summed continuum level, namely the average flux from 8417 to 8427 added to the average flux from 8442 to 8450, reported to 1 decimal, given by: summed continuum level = 36.2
